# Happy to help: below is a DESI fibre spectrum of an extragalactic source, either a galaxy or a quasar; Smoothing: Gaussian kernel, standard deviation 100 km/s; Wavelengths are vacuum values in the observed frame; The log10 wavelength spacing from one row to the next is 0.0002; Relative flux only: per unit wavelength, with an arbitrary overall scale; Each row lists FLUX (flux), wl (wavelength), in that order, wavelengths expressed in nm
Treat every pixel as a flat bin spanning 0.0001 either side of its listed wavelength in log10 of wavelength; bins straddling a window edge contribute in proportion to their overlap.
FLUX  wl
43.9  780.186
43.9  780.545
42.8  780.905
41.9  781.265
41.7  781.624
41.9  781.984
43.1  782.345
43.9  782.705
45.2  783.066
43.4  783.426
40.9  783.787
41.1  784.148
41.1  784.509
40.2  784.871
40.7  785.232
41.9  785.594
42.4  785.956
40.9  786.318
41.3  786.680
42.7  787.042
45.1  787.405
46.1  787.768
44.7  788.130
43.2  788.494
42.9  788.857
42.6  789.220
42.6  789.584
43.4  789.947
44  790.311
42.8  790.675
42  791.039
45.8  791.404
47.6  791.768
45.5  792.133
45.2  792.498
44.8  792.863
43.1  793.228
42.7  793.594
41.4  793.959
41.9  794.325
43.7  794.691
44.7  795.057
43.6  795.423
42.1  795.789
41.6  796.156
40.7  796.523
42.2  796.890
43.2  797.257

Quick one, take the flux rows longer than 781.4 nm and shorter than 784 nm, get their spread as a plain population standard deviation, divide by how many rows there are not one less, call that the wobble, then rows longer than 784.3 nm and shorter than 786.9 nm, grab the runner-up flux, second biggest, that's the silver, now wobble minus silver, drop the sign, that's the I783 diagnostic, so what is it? 40.5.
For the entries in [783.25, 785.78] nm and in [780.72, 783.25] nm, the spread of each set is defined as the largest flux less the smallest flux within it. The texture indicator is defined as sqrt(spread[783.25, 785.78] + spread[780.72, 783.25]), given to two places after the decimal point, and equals 2.59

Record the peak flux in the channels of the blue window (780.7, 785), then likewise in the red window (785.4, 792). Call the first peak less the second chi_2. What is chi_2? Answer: -2.4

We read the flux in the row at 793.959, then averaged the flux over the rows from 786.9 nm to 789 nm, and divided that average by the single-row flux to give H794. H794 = 1.07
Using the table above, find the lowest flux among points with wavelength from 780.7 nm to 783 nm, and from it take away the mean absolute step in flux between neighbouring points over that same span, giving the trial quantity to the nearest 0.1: 41.0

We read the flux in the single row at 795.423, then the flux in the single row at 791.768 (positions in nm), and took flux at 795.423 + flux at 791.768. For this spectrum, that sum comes 91.2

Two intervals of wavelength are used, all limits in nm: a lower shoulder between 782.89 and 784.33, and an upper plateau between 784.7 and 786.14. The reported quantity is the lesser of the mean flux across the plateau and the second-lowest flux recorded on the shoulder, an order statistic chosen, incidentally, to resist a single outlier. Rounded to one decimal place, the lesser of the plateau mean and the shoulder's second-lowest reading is 41.1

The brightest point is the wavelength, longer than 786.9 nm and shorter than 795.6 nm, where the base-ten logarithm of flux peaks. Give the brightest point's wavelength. 791.768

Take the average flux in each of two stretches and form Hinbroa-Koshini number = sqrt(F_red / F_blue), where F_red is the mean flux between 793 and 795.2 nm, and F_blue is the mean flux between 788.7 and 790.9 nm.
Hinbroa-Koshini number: 1.00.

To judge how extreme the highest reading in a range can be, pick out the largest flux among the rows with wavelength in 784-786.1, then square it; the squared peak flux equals 1798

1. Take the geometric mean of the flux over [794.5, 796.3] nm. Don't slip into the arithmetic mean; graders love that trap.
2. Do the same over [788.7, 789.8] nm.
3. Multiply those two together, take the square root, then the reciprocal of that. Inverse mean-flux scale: 0.0233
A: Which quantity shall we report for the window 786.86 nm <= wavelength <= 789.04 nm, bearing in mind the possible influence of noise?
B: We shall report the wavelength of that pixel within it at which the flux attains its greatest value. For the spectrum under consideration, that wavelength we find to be 787.768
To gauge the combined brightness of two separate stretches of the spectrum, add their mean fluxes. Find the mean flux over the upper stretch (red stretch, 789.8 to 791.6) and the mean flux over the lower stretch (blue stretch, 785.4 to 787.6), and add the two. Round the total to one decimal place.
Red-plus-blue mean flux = 86.0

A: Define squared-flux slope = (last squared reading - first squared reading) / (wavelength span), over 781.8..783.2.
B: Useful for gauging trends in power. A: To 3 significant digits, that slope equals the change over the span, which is 266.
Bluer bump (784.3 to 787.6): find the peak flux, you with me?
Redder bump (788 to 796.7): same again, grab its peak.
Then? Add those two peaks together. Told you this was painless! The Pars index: 92.7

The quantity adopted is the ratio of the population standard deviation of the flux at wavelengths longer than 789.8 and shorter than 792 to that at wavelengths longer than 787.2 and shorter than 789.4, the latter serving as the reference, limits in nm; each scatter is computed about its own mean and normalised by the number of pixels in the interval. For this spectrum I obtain 1.5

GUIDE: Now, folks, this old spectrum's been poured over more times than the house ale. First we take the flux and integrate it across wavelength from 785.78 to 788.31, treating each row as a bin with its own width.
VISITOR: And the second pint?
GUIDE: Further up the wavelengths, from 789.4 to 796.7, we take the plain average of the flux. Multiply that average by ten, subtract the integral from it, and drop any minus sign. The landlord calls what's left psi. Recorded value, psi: 325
